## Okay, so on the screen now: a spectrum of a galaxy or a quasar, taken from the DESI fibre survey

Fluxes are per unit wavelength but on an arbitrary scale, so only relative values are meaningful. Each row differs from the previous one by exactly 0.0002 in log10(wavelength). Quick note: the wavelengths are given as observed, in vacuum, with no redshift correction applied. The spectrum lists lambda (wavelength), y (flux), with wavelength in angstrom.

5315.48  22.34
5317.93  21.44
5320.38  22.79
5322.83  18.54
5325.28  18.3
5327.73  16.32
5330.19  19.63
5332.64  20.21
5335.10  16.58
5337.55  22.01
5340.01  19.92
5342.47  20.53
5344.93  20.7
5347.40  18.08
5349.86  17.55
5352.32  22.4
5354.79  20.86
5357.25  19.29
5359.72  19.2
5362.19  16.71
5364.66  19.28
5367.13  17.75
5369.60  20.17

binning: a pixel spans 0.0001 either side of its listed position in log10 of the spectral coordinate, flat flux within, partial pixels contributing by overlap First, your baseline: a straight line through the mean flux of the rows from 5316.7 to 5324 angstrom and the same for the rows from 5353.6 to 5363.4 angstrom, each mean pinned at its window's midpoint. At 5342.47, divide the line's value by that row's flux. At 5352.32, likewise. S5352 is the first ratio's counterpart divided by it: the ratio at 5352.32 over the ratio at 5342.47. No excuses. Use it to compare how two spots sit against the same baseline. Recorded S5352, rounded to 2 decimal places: 0.89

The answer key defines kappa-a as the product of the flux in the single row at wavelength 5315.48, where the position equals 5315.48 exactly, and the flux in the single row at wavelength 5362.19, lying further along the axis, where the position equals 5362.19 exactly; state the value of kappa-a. 373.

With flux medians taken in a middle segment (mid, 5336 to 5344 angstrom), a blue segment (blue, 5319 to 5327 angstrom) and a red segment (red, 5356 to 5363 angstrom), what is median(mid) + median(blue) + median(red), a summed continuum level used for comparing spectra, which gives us 58.3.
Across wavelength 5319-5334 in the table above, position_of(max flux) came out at 5320.38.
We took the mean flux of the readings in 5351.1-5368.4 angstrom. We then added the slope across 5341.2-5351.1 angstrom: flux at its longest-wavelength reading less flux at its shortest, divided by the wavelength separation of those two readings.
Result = 19.0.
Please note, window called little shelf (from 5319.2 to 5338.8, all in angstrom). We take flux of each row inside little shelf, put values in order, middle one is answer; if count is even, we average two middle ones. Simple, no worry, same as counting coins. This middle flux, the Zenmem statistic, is 19.1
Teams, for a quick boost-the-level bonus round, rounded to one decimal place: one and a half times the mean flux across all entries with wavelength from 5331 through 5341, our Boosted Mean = 29.5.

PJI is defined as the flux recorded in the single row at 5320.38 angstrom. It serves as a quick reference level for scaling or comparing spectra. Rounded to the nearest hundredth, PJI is 22.79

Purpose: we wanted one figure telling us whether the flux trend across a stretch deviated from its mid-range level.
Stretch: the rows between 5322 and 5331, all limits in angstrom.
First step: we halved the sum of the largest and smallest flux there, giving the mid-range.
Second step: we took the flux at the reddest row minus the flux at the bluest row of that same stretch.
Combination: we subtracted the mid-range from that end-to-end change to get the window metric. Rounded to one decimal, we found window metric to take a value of -16.9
